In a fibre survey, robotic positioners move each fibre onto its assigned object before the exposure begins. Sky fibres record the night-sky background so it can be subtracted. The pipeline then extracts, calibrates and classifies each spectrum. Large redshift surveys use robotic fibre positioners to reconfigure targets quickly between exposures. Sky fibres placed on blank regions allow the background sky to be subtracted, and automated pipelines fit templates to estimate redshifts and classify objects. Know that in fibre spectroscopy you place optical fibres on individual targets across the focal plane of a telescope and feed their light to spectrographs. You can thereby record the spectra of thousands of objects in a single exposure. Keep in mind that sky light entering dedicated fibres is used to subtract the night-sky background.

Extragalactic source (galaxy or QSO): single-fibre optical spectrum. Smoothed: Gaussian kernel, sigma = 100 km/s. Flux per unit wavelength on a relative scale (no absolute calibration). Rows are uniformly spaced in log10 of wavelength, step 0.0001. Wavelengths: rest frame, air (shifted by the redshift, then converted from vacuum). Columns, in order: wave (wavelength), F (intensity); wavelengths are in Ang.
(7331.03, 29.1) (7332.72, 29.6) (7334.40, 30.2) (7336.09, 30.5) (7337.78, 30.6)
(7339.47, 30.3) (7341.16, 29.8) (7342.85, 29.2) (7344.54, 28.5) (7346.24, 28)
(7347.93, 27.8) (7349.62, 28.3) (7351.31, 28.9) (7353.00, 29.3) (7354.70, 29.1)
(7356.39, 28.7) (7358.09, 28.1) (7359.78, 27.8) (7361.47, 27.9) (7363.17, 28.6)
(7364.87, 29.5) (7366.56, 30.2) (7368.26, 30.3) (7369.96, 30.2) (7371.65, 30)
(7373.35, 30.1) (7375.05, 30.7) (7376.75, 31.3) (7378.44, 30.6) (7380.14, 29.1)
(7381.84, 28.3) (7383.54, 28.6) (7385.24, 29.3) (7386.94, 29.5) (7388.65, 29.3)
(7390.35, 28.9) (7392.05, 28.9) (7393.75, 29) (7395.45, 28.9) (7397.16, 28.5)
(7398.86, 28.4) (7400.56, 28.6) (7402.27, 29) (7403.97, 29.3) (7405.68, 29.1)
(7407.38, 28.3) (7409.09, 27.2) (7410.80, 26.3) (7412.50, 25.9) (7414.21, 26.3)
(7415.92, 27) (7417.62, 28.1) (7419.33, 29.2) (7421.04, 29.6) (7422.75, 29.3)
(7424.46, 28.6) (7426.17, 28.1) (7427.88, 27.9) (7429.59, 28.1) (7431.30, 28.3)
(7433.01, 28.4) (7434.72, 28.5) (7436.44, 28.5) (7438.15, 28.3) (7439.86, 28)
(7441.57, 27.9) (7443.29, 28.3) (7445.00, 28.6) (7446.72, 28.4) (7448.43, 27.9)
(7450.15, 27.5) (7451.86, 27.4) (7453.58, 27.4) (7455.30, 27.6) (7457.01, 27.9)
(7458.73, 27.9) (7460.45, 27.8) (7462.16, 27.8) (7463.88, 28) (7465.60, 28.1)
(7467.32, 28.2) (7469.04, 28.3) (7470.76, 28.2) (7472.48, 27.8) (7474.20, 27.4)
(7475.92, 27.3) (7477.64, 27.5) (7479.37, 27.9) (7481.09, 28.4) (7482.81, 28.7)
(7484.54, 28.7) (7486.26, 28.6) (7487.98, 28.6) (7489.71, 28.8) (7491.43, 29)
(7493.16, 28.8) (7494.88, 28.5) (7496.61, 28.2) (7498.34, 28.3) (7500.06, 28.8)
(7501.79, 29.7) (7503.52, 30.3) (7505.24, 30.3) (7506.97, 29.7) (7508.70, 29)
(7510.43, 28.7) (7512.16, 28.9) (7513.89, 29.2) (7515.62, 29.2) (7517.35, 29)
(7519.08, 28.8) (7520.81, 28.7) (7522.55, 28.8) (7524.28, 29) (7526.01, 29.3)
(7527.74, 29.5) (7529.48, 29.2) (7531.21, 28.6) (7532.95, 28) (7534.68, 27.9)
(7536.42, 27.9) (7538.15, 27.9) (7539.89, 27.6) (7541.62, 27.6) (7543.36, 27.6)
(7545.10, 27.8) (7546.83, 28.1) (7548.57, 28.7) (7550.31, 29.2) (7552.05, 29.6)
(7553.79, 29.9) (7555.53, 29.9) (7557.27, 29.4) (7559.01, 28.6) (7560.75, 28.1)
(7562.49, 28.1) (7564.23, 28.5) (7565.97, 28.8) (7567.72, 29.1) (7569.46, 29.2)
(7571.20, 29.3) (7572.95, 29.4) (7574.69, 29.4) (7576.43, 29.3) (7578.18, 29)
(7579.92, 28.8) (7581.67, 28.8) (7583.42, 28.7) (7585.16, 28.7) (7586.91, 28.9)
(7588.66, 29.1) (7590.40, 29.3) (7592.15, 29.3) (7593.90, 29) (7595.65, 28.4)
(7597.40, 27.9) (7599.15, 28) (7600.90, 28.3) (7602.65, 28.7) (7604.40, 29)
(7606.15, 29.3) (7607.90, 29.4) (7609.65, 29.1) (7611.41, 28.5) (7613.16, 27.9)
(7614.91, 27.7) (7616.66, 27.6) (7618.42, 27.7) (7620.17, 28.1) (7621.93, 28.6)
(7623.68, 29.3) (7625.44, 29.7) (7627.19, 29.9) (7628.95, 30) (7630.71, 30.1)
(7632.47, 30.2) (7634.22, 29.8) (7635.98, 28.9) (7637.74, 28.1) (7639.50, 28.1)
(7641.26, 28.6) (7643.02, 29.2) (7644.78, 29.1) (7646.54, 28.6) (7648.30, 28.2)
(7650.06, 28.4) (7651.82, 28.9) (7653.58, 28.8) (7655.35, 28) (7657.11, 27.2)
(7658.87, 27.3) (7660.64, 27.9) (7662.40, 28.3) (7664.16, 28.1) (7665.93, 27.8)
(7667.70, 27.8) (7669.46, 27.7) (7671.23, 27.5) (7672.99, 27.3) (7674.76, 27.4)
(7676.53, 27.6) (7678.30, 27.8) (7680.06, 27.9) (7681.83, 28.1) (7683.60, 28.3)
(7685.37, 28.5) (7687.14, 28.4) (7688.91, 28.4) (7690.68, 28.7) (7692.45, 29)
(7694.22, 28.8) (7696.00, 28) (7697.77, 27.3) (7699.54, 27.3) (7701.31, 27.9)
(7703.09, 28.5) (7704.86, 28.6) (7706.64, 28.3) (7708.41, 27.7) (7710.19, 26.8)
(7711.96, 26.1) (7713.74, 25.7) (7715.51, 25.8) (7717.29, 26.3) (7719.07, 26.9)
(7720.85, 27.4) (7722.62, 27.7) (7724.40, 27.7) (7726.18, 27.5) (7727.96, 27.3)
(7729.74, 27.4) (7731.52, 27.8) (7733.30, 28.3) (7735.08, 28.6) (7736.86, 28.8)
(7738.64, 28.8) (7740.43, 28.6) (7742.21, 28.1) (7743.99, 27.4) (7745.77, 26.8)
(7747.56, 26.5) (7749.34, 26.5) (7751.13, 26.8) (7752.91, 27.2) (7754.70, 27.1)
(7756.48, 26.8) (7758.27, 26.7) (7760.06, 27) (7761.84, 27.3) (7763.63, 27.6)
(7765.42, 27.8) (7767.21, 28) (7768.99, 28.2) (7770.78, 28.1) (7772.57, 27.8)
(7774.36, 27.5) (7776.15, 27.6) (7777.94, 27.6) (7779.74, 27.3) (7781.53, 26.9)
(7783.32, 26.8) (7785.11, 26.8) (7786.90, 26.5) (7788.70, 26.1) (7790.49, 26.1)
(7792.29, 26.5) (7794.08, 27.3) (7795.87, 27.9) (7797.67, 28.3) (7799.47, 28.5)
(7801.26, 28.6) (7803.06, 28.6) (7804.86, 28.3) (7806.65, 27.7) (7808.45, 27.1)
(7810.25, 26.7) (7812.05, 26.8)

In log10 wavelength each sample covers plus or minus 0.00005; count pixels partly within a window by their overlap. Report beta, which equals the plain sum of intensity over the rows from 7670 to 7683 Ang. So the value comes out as 194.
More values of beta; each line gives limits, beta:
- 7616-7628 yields 201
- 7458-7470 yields 196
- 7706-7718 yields 187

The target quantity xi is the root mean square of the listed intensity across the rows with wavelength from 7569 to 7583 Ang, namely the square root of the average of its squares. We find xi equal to 29.2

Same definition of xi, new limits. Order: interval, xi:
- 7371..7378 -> 30.5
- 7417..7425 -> 29.0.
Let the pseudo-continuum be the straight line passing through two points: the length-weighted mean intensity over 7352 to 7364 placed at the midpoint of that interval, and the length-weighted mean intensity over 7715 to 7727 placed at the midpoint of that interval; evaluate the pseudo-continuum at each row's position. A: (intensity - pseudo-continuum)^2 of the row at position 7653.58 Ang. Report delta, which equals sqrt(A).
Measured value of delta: 1.5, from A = 2.1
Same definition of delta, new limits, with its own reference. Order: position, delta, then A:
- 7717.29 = 0.8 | 0.6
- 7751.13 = 0.2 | 0.0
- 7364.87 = 1.0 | 1.1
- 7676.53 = 0.4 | 0.1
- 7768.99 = 1.3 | 1.7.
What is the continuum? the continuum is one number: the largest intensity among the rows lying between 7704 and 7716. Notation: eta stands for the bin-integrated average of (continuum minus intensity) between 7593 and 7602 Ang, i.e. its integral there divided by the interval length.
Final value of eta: 0.3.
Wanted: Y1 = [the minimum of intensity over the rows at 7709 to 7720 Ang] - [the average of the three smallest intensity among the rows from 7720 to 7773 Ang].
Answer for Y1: -0.9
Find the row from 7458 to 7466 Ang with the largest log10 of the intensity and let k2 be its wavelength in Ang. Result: 7465.60 Ang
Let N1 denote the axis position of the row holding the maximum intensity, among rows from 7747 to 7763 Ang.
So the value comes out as 7761.84 Ang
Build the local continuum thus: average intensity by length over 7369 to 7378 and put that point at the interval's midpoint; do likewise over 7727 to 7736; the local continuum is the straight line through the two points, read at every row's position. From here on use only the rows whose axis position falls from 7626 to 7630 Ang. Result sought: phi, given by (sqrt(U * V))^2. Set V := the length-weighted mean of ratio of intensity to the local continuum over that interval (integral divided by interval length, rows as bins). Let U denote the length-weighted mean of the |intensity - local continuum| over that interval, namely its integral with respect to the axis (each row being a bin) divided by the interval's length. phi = 1.4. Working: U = 1.3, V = 1.05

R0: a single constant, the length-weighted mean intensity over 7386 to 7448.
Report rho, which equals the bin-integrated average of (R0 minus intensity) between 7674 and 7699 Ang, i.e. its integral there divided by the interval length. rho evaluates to 0.19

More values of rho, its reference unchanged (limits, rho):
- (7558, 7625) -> -0.37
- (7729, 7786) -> 0.83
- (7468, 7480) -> 0.57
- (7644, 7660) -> 0.08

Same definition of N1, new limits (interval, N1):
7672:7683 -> 7681.83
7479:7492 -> 7491.43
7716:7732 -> 7731.52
